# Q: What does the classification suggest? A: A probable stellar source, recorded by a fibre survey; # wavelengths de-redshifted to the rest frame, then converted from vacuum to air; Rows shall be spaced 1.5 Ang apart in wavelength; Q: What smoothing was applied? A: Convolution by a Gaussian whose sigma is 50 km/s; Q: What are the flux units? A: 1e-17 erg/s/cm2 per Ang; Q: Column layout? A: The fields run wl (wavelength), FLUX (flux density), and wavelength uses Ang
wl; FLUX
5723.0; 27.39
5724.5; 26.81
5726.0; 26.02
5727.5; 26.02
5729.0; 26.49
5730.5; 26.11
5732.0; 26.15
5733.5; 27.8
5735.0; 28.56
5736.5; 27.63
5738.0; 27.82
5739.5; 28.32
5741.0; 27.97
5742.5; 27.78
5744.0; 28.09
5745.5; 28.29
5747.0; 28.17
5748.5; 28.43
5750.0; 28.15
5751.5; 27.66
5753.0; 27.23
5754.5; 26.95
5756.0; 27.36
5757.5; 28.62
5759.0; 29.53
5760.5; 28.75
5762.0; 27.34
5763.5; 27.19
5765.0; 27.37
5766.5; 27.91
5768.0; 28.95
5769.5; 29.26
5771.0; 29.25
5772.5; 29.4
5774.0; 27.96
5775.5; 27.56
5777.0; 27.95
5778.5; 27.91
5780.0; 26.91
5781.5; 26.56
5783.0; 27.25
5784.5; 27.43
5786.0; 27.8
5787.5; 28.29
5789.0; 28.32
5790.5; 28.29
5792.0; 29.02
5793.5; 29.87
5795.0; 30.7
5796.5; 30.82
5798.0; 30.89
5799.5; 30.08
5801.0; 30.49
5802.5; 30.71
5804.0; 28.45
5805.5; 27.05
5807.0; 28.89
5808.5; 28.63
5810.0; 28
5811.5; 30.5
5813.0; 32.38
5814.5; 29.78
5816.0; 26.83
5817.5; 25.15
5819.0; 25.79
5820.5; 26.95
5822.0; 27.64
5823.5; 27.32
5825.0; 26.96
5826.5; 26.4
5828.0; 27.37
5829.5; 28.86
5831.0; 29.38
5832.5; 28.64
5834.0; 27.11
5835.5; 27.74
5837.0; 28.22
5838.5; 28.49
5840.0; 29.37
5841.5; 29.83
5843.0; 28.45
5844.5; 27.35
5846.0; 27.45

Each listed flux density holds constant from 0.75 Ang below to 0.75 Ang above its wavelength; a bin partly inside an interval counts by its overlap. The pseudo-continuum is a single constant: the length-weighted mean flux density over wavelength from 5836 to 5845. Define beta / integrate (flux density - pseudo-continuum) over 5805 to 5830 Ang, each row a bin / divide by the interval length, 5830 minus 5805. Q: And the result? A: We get -0.7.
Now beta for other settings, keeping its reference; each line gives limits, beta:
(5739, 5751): -0.5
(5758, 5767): -0.6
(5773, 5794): -0.7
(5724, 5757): -1.2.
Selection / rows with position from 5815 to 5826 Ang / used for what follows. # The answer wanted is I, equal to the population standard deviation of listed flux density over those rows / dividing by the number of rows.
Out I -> 0.81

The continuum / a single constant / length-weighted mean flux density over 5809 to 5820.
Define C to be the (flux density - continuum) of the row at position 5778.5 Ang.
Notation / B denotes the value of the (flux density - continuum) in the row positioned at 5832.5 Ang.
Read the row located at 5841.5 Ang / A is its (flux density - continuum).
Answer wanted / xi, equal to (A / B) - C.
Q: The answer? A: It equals 5.2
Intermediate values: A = 1.5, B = 0.3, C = -0.4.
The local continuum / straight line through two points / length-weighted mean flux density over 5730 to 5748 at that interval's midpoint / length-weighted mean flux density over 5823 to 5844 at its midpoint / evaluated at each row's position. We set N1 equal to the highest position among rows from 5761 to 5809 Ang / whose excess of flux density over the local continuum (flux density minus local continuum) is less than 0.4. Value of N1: 5805.5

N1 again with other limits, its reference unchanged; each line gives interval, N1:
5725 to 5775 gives 5774.0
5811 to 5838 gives 5837.0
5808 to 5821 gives 5820.5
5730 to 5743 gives 5742.5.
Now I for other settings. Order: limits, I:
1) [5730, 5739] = 0.91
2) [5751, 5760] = 0.90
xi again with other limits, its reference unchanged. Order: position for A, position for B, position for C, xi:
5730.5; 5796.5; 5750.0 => -0.7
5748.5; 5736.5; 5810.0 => 0.2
